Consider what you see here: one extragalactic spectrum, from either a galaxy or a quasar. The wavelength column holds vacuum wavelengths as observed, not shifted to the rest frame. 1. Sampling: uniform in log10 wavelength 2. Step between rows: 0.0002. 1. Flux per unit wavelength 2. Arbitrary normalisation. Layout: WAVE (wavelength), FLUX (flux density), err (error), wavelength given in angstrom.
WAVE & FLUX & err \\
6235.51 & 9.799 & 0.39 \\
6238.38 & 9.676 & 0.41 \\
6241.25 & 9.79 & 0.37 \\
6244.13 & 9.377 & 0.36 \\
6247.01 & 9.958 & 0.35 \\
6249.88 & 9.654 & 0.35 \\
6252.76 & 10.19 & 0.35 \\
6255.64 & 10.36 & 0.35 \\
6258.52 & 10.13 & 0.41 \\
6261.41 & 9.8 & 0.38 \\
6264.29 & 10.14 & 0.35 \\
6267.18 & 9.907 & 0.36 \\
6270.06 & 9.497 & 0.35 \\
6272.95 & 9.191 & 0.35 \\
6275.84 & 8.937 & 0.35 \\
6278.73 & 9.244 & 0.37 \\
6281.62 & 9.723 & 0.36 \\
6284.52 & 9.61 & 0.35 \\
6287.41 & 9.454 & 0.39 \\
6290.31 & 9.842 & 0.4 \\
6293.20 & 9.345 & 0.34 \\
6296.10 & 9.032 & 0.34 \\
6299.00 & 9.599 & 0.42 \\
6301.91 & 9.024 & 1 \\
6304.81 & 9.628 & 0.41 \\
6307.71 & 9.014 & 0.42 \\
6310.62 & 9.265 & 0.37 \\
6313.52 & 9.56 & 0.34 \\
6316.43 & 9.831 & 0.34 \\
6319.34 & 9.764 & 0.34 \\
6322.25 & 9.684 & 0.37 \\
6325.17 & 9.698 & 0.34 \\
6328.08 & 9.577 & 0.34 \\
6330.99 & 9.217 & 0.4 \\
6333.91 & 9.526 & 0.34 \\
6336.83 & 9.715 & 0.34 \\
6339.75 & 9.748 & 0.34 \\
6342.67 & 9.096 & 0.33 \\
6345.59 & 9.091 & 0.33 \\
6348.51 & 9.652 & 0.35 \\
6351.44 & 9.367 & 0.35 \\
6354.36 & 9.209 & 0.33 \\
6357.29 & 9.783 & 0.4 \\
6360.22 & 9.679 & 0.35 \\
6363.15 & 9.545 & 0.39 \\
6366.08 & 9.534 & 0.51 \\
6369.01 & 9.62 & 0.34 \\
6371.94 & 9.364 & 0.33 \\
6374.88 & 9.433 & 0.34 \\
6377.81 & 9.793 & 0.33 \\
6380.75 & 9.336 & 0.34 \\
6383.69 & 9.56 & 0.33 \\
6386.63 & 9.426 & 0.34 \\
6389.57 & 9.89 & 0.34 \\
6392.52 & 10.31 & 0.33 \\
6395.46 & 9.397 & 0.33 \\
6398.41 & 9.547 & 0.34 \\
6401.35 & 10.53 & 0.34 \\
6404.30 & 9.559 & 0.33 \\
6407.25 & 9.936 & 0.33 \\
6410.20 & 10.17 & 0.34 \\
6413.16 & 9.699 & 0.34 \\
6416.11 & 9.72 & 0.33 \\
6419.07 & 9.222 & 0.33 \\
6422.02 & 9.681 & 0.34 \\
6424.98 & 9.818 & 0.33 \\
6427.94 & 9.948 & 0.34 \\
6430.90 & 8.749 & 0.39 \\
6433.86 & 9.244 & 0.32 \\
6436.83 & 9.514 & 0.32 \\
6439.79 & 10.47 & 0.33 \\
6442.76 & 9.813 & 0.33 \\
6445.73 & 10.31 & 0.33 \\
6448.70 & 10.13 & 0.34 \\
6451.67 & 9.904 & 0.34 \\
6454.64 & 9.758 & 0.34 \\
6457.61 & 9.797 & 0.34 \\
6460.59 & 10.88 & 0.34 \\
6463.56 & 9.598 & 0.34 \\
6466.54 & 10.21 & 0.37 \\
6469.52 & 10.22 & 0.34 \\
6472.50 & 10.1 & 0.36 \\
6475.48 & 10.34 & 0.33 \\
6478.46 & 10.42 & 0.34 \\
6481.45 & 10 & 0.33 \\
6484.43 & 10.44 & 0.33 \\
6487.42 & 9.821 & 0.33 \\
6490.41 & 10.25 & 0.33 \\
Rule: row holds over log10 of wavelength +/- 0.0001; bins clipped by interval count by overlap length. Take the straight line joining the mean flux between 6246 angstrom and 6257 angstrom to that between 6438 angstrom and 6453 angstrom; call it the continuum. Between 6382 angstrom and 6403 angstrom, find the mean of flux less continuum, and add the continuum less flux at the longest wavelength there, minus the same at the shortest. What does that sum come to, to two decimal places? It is -1.26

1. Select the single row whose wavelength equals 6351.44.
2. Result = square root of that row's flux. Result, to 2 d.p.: 3.06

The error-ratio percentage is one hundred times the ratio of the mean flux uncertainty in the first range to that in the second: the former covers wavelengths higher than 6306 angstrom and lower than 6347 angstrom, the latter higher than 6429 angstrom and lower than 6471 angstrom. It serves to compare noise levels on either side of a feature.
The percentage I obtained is 104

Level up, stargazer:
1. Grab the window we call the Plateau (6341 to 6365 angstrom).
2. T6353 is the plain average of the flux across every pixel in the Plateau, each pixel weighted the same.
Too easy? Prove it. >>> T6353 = 9.43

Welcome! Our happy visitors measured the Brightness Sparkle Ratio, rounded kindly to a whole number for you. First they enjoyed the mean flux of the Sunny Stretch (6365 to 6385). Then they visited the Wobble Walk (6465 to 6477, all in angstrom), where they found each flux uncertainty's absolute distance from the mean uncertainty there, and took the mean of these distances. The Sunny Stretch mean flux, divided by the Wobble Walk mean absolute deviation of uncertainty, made 635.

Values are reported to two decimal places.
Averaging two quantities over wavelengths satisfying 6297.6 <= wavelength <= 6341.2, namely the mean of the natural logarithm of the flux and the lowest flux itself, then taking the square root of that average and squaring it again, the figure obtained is 5.63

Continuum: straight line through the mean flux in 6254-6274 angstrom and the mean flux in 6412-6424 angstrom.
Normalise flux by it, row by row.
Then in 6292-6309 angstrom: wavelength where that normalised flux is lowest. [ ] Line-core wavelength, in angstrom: 6296.10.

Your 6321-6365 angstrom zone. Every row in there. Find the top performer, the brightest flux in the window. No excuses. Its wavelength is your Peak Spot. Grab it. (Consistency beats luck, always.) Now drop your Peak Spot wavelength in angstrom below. 6357.29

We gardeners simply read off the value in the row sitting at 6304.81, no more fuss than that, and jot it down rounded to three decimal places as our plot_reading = 9.628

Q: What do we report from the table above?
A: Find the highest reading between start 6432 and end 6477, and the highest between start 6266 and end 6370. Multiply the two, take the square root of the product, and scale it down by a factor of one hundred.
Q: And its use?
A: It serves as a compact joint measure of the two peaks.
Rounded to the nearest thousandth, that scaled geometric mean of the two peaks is 0.104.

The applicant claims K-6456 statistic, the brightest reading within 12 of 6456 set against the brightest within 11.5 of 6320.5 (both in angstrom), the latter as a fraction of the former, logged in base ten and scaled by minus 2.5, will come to 0.11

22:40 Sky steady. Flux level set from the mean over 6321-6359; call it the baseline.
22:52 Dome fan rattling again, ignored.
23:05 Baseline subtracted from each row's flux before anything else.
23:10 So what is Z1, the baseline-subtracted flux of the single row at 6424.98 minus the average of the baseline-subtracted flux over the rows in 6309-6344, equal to 0.26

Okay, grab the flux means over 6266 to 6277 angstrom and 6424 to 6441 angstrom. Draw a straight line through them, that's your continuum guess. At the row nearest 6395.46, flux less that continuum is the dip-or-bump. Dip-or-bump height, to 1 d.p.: -0.2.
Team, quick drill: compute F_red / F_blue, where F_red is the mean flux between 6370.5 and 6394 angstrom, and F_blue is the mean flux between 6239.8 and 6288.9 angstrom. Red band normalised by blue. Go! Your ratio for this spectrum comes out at 0.99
